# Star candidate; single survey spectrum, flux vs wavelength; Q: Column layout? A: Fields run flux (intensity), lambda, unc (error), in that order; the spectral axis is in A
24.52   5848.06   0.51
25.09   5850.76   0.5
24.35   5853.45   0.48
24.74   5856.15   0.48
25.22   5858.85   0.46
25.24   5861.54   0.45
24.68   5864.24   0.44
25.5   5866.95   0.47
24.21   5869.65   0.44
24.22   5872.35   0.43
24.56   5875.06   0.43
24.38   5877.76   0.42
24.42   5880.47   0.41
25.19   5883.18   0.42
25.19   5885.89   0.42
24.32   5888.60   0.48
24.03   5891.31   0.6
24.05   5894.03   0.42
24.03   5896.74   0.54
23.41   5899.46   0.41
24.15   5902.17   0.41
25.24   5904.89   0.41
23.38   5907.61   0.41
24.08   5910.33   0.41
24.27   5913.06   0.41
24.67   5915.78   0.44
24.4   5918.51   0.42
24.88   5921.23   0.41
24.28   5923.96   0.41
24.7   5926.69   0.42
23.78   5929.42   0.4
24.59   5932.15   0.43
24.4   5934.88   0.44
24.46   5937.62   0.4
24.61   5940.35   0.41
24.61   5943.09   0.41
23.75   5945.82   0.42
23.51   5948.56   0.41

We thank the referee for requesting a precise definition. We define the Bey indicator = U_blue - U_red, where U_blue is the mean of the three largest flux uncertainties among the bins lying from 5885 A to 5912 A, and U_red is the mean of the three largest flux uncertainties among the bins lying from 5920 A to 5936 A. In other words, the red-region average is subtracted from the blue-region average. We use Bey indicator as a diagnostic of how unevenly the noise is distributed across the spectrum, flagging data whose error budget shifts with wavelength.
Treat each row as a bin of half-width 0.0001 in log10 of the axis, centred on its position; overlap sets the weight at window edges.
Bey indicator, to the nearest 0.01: 0.11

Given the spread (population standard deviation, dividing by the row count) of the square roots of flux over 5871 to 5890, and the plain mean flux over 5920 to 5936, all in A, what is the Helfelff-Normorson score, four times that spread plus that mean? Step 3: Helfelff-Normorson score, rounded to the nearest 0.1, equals 24.6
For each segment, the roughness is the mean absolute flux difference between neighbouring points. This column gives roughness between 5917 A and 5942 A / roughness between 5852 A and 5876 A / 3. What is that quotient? 0.31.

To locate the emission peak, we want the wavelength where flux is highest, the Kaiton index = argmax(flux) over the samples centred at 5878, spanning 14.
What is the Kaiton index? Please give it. 5883.18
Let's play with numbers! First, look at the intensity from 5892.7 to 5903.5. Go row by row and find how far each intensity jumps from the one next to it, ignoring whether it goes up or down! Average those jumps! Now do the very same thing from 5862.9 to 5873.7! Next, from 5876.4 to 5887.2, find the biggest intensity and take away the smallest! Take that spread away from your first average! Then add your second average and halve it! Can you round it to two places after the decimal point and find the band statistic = 0.18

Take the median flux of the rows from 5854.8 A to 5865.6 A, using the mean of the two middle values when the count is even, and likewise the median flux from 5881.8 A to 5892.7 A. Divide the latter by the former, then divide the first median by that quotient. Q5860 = 25.2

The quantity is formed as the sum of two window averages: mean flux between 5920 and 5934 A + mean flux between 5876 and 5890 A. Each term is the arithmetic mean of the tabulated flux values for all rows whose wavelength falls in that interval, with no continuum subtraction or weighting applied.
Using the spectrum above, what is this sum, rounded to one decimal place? 49.1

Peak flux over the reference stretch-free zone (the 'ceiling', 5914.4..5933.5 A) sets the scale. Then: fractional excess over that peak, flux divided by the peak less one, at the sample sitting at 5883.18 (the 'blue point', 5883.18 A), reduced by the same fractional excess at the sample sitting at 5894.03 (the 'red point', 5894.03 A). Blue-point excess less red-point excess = 0.046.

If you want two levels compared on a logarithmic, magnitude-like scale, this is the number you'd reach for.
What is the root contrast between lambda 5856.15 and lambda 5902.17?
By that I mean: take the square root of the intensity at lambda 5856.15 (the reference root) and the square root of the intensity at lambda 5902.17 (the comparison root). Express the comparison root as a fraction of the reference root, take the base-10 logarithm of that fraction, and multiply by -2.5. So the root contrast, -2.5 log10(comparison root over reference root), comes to 0.013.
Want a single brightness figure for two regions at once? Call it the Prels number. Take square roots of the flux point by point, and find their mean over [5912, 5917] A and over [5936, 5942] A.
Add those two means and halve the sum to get 4.95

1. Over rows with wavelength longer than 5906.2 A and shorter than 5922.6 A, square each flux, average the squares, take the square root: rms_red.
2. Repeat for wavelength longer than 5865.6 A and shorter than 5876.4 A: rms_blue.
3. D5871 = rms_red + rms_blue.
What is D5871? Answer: 48.9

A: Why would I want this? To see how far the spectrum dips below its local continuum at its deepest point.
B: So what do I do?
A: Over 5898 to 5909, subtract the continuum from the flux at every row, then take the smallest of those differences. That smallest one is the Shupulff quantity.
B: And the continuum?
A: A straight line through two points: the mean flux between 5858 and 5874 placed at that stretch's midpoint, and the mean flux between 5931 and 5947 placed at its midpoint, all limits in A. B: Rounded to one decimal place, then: -1.2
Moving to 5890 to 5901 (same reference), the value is -1.2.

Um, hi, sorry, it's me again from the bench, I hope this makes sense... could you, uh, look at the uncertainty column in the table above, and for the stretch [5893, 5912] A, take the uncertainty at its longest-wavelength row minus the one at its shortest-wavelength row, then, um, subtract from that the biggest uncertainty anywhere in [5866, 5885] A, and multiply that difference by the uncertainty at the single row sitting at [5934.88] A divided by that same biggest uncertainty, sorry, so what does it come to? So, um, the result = -0.449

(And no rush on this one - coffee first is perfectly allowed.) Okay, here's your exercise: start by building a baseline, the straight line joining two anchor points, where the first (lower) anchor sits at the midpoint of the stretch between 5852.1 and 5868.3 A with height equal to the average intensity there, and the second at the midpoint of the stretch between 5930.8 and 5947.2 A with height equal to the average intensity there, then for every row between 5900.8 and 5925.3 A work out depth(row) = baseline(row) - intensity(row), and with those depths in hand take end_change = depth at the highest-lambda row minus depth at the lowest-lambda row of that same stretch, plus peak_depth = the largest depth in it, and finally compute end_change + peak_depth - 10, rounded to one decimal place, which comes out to -9.0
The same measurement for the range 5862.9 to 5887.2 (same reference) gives -10.0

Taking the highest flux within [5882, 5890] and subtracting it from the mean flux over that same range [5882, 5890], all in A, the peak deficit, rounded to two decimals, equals -0.29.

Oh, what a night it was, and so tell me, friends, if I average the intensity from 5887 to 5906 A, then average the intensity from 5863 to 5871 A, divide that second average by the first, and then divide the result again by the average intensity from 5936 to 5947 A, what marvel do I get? 0.0421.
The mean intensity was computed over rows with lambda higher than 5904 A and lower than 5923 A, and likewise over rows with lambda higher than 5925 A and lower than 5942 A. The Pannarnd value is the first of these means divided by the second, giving 1.00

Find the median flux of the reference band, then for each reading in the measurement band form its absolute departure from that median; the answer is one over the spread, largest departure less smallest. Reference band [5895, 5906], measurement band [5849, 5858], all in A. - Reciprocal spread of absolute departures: 1.4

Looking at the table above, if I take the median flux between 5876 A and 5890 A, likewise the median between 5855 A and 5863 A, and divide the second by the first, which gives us 1.03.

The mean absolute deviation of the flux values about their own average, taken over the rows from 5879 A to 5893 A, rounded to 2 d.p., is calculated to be 0.45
